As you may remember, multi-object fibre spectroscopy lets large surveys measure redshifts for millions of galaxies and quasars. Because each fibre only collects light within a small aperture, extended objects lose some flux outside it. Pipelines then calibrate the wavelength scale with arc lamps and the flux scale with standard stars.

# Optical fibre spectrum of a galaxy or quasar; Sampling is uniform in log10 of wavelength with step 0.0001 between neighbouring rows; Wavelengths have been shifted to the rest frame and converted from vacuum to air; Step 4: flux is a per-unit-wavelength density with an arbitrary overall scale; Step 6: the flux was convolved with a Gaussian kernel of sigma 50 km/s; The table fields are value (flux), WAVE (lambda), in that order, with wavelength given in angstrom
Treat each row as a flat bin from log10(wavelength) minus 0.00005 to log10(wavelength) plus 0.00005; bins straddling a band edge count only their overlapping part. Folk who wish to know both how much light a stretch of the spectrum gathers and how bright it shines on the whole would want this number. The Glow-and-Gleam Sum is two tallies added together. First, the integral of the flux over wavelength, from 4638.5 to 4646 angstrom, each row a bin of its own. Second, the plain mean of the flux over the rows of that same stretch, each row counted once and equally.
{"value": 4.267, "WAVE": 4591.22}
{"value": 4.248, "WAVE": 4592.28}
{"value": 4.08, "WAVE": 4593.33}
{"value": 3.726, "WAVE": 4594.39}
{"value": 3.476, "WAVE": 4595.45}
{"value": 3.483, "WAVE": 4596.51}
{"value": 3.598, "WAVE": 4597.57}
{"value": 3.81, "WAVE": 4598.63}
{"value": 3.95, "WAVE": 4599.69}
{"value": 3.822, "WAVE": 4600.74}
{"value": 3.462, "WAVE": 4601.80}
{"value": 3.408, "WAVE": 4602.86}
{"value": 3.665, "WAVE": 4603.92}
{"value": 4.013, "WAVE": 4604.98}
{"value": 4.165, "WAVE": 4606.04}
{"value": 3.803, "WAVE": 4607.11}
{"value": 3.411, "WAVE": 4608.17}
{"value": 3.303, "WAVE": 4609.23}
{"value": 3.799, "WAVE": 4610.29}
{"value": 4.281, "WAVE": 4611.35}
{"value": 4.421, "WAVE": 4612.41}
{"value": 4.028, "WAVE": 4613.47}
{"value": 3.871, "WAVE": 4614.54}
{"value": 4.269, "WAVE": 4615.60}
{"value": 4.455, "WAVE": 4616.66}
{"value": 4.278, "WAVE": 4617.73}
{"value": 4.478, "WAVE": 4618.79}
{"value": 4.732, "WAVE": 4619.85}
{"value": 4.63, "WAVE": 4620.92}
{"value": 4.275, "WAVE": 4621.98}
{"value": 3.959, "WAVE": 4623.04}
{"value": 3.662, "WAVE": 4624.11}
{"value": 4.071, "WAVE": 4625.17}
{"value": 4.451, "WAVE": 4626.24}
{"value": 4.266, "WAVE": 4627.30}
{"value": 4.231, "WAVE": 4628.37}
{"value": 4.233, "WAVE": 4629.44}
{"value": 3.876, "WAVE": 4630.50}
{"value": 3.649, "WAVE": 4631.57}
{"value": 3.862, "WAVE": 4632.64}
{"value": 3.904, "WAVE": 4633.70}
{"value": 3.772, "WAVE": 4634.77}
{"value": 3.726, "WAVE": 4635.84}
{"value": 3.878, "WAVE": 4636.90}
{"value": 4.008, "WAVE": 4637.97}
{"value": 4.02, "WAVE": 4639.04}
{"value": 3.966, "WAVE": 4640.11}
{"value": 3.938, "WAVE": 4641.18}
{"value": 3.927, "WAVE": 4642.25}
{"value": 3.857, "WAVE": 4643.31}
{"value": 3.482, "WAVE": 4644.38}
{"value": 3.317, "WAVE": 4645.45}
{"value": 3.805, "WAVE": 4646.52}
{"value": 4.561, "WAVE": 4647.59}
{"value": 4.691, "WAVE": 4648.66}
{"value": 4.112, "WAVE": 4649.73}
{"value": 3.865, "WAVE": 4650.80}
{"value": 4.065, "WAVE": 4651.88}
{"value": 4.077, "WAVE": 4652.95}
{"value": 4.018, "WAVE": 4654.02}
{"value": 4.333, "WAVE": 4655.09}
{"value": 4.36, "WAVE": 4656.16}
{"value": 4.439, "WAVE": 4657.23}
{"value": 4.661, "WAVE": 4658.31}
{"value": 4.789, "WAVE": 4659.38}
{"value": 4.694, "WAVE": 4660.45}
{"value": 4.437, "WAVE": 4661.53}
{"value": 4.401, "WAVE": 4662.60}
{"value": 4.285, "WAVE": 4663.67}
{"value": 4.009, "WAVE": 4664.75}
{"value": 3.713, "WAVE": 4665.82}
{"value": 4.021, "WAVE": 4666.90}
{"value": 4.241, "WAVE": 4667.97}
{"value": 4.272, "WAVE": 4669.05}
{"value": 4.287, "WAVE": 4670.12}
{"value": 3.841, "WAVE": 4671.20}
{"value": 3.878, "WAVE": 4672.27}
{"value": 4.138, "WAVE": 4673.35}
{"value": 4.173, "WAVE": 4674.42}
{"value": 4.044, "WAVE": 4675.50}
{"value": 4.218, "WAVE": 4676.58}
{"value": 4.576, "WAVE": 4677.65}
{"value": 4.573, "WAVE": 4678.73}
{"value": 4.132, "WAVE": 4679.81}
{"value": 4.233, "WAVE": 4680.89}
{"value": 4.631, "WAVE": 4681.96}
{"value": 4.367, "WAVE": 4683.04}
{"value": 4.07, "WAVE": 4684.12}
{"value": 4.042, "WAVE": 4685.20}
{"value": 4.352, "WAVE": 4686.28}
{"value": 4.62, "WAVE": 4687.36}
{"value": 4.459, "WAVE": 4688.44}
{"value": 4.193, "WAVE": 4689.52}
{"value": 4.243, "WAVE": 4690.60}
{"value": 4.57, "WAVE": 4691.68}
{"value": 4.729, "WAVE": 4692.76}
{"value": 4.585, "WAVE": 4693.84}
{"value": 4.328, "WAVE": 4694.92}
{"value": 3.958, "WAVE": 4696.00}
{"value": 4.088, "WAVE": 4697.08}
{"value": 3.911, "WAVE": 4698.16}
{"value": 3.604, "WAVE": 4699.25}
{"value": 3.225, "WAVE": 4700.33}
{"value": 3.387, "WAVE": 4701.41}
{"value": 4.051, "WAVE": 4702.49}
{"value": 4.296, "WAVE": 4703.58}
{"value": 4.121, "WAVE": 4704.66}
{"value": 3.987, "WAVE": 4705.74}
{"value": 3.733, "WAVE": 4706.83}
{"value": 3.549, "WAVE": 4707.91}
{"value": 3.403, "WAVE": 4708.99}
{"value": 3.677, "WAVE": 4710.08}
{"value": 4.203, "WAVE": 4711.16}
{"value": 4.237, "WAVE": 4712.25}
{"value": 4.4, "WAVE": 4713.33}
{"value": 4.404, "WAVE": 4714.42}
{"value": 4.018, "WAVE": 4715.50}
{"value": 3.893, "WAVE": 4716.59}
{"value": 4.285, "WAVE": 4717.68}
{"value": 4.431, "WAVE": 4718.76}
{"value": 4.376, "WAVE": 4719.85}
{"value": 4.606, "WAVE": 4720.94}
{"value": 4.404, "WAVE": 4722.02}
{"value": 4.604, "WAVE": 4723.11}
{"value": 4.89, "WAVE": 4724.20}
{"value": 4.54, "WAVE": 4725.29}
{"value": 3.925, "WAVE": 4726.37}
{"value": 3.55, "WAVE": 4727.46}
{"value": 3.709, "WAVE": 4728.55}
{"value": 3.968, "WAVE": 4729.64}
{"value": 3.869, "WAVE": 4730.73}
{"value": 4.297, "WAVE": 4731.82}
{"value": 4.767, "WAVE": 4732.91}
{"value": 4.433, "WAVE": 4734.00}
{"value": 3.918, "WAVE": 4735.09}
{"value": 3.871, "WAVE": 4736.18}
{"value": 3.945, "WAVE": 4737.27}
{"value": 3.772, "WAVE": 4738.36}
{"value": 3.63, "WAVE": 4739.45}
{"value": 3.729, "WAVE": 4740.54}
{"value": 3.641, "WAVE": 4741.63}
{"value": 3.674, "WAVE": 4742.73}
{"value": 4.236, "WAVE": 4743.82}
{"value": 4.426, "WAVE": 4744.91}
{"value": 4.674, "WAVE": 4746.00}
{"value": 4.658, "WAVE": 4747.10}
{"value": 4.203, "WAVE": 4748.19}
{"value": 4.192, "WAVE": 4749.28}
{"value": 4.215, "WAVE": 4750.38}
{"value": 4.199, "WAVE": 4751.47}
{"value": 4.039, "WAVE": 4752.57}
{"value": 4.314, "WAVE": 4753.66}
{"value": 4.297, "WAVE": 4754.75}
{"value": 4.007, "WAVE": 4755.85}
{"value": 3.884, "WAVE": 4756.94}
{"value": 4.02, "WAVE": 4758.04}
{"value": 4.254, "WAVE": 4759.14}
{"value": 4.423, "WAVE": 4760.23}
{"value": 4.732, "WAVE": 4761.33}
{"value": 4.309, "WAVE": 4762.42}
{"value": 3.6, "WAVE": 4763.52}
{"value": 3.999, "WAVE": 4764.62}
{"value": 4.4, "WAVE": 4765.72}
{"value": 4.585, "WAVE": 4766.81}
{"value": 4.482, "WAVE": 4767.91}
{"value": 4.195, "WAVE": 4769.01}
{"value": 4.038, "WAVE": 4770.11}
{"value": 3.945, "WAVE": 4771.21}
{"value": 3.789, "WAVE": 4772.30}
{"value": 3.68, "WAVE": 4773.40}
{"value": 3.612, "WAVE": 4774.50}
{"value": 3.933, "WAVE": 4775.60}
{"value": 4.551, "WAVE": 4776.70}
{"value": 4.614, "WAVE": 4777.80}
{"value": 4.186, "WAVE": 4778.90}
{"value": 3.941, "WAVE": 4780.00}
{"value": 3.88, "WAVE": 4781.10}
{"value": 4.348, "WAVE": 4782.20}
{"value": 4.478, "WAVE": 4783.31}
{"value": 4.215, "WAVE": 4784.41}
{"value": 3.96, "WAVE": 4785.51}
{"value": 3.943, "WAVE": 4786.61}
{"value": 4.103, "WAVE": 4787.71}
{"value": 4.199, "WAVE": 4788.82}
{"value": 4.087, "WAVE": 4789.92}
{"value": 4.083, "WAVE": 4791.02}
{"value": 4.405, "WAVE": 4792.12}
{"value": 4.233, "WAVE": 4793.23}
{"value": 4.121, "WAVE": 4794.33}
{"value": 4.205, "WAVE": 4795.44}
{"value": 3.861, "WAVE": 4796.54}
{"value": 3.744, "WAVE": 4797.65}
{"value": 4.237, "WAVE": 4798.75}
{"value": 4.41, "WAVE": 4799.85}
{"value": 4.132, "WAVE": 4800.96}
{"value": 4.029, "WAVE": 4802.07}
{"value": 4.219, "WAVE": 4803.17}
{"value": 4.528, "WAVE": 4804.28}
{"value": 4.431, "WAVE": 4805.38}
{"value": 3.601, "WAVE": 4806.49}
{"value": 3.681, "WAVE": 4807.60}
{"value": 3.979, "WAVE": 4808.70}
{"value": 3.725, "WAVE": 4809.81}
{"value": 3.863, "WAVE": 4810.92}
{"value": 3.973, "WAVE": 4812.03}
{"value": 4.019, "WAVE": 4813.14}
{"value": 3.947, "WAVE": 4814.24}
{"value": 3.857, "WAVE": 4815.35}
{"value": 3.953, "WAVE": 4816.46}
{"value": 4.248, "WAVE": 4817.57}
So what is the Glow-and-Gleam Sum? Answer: 32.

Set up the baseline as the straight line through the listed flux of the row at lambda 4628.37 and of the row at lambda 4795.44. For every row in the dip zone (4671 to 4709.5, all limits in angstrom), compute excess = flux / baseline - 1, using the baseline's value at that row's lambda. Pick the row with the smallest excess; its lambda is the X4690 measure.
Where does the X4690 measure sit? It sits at 4700.33 angstrom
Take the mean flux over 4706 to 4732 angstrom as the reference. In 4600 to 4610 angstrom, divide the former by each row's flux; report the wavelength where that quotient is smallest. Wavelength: 4606.04 angstrom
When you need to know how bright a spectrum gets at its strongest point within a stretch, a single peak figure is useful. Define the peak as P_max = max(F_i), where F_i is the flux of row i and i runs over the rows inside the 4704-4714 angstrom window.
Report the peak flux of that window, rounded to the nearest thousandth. 4.400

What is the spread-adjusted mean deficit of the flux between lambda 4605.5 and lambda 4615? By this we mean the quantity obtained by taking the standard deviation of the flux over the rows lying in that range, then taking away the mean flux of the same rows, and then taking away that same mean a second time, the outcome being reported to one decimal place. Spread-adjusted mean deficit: -7.4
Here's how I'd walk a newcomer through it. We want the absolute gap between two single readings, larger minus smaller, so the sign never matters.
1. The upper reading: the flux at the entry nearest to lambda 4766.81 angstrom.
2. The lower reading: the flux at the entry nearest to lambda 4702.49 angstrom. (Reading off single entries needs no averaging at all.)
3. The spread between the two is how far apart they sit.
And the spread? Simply 0.5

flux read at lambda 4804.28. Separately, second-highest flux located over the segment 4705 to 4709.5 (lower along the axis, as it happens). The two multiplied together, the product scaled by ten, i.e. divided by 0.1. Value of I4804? 169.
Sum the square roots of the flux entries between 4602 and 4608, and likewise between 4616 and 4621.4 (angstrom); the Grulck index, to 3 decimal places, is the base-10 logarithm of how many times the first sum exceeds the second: -0.037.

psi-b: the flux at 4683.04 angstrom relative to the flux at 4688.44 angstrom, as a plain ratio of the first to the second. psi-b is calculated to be 0.98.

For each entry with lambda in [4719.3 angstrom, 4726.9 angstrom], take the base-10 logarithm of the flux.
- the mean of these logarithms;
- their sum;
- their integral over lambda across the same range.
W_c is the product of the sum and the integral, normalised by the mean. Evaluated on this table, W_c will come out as 34.6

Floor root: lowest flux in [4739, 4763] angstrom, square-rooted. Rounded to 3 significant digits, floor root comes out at 1.91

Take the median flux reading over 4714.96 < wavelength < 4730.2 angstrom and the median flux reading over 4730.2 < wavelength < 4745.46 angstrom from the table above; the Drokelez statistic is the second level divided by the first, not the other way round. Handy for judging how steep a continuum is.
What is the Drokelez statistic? 0.90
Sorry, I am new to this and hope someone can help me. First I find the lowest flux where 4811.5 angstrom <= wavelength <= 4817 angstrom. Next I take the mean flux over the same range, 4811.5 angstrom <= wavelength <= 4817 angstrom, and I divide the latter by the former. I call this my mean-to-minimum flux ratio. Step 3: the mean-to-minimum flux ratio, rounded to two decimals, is 1.02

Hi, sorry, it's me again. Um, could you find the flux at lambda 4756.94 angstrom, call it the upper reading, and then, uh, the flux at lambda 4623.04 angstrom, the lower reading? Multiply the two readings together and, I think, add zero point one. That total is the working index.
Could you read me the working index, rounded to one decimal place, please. 15.5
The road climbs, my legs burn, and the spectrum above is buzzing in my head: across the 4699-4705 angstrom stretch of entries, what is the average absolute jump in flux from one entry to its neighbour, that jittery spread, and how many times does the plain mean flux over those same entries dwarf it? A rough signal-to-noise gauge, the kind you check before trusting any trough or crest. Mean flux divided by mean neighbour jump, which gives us 12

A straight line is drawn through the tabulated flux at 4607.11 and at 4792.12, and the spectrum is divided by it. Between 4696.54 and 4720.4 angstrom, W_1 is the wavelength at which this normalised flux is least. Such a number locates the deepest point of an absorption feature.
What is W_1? 4700.33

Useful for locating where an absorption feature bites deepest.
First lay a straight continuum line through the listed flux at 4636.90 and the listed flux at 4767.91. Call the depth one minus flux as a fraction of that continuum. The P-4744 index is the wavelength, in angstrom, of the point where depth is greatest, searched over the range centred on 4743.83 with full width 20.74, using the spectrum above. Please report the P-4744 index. 4739.45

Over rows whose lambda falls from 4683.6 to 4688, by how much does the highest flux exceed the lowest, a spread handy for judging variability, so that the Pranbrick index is 0.6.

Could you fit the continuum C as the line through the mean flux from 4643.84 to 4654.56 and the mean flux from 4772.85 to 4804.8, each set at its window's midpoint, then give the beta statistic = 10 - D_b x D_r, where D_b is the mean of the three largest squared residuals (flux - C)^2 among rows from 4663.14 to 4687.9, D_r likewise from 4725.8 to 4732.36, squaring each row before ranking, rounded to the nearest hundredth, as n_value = 9.95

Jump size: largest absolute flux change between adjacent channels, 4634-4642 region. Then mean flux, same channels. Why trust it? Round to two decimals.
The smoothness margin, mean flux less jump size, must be 3.75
